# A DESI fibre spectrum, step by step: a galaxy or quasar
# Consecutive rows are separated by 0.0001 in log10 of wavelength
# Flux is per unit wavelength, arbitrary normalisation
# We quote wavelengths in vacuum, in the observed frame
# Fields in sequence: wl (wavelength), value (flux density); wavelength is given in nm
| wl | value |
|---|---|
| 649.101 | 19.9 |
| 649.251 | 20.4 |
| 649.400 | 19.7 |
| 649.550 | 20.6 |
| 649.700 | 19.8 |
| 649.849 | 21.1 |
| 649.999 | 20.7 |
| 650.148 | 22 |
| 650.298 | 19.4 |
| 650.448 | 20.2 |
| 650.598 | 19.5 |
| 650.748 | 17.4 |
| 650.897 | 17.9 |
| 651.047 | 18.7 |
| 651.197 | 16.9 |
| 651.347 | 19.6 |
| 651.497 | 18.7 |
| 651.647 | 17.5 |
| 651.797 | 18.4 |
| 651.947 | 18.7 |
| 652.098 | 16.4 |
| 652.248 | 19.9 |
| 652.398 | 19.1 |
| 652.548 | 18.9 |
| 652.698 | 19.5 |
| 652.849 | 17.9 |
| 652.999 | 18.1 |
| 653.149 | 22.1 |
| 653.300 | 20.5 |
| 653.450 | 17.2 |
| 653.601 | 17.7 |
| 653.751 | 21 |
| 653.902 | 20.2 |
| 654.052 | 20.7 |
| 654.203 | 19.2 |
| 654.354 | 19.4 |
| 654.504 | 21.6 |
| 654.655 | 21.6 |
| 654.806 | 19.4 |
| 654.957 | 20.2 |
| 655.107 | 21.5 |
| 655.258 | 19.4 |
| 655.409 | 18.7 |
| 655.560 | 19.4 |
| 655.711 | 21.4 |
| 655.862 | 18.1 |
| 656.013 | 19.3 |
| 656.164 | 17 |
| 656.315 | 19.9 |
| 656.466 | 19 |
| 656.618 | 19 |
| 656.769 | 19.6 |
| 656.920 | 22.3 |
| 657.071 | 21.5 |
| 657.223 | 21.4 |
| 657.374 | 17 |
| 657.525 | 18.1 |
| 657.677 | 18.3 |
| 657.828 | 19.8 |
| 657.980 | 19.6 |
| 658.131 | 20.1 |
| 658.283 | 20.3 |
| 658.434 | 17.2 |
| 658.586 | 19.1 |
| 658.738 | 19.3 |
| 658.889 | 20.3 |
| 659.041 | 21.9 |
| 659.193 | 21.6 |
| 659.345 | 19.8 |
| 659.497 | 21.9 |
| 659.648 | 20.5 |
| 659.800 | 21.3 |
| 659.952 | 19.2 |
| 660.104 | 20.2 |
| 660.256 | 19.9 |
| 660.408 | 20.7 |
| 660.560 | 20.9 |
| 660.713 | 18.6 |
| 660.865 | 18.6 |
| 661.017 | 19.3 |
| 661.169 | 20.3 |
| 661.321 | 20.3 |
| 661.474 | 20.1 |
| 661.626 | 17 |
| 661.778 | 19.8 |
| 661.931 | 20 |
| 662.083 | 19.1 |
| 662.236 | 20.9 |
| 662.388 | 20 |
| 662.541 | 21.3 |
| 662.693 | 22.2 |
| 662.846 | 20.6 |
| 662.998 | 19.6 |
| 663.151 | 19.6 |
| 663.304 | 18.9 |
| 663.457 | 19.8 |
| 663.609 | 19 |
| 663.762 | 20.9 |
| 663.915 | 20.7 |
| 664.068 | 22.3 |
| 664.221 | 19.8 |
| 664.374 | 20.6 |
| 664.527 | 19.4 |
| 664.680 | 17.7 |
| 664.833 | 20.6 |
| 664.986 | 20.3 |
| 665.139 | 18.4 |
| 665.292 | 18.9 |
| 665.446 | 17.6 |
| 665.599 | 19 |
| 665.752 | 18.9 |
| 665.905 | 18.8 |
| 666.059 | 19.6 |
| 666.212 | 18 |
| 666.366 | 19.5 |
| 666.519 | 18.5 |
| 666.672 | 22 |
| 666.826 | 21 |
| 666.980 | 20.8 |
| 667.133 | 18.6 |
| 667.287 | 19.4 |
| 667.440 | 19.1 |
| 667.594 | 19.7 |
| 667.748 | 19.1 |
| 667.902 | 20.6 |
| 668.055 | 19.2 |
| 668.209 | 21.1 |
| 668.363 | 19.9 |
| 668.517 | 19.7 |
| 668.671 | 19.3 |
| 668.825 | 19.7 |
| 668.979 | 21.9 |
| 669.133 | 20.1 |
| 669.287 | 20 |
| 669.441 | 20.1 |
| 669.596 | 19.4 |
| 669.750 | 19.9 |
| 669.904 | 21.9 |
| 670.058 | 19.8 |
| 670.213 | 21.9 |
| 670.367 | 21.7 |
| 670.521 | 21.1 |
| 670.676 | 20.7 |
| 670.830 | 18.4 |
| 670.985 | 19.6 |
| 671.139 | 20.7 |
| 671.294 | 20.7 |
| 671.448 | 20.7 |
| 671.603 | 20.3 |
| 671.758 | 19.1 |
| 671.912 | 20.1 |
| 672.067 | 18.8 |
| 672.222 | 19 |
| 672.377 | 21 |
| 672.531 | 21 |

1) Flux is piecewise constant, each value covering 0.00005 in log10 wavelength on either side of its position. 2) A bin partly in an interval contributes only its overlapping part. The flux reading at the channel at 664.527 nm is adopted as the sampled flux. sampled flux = 19.4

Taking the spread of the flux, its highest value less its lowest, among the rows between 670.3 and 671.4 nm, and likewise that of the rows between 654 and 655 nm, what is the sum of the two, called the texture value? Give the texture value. 5.7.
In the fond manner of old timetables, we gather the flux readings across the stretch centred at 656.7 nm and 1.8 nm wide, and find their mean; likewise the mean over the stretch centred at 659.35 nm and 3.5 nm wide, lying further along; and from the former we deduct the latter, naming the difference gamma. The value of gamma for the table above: -0.6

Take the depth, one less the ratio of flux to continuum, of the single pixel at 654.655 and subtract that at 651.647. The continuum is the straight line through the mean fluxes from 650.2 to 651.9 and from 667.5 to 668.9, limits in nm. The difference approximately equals -0.21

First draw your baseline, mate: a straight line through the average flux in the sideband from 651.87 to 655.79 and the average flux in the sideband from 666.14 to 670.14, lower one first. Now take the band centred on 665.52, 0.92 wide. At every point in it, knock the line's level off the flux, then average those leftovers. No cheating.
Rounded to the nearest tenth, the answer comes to -1.3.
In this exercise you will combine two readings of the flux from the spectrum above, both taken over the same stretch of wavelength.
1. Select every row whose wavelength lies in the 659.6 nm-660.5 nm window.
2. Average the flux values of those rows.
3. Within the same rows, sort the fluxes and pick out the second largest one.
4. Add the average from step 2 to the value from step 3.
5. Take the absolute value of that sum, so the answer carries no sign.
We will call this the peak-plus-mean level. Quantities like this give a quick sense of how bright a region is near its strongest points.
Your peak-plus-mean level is 41.00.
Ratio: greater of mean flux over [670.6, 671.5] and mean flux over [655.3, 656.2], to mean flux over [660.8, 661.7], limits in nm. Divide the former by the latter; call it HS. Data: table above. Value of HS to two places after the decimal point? 1.04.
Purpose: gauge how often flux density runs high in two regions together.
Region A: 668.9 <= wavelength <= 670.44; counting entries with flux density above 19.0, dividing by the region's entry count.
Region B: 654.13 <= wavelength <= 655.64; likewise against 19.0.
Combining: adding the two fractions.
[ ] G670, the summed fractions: 1.9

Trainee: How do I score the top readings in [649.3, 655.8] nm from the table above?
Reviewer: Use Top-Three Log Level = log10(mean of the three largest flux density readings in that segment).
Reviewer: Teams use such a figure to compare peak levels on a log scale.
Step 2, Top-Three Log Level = 1.340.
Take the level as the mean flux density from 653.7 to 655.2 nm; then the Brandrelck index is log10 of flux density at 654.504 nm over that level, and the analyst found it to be 0.02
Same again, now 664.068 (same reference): 0.04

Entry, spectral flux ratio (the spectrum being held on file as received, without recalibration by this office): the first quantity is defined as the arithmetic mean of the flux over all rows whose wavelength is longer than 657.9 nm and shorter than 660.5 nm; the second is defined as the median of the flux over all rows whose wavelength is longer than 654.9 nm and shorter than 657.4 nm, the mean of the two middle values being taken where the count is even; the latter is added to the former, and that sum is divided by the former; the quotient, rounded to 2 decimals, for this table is 1.96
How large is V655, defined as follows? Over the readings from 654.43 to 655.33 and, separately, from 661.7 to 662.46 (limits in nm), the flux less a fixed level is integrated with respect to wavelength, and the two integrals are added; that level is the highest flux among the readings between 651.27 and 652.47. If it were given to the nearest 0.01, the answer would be 0.69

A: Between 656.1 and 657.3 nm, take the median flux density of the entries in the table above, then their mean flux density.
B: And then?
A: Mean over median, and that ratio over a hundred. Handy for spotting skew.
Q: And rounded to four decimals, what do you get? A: 0.0101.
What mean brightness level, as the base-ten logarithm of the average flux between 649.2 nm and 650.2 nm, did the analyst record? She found 1.31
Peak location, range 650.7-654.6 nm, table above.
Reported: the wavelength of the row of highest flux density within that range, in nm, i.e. 653.149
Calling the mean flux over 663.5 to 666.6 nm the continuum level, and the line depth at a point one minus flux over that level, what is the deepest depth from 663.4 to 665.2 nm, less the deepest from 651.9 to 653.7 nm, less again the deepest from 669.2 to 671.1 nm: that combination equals -0.12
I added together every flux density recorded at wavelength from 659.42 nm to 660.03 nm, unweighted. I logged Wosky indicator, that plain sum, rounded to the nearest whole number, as 83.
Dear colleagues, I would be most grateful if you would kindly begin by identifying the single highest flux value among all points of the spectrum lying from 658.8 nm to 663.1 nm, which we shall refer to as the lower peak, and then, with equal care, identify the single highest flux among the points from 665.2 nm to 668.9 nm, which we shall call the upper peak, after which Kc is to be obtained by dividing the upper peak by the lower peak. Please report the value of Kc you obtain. 0.99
